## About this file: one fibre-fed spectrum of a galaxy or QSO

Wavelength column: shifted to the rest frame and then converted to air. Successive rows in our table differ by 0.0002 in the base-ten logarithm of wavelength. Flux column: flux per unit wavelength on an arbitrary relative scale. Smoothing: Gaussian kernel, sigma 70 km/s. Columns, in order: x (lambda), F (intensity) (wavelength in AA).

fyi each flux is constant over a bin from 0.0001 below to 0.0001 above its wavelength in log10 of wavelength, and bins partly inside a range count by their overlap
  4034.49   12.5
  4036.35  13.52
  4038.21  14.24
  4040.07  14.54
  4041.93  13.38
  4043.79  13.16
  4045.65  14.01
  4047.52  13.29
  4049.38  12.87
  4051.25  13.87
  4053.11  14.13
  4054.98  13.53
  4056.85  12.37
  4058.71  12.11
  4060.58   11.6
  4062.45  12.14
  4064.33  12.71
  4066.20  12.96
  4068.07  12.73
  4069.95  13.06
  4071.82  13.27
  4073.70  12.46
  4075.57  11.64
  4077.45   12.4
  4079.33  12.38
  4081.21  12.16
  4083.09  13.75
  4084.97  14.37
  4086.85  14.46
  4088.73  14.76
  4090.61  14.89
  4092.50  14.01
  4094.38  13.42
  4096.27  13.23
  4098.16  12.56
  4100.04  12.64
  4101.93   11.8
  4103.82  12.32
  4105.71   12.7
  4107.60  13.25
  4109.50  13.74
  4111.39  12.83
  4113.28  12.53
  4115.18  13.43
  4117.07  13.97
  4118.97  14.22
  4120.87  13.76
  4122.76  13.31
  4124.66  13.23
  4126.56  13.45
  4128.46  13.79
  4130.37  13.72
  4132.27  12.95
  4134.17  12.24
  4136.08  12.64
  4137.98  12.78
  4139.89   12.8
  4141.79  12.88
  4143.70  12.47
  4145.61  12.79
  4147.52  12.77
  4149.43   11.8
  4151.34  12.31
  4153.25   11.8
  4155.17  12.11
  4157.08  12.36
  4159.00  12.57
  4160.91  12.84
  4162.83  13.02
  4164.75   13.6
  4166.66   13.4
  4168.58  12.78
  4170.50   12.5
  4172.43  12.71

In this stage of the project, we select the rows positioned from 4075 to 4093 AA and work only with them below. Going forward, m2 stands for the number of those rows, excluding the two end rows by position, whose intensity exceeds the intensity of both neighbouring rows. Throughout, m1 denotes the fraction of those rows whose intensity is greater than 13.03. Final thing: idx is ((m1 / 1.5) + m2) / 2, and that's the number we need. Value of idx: 1.2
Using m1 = 0.6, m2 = 2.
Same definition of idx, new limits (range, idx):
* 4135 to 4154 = 1.5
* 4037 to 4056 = 1.8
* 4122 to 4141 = 0.7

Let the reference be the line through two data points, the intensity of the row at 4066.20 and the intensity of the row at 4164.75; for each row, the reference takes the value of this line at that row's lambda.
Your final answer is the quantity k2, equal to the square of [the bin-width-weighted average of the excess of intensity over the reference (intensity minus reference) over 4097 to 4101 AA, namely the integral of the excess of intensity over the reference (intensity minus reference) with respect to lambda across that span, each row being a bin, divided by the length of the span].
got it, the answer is 0.3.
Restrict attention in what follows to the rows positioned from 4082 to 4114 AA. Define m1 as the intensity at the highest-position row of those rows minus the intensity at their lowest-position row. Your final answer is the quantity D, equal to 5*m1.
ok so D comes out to -6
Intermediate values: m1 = -1.2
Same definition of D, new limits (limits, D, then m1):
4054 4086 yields 4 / 0.8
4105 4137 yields 0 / -0.1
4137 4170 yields 0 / 0.0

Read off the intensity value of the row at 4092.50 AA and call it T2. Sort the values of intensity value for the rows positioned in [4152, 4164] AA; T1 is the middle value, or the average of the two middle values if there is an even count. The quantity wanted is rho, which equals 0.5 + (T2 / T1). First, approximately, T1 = 12.5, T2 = 14.01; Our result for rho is 1.624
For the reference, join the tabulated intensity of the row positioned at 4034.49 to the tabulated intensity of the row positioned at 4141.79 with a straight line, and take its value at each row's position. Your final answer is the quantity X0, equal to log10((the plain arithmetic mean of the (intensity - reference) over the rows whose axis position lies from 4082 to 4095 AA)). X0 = 0.19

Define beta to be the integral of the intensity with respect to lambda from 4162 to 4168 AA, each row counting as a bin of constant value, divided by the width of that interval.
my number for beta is 13.3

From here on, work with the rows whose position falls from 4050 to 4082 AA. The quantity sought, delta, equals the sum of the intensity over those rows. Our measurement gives 216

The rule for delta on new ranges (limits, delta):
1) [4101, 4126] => 171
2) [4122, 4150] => 194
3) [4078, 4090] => 82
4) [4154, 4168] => 90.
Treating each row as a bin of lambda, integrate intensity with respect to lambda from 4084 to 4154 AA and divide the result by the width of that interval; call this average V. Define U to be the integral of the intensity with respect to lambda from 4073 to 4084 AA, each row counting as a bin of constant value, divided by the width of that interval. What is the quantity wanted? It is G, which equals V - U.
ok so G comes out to 0.7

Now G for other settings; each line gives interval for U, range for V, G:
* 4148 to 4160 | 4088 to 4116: 1.0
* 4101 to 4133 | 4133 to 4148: -0.6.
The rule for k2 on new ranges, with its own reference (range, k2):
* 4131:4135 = 0.5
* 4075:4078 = 1.0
